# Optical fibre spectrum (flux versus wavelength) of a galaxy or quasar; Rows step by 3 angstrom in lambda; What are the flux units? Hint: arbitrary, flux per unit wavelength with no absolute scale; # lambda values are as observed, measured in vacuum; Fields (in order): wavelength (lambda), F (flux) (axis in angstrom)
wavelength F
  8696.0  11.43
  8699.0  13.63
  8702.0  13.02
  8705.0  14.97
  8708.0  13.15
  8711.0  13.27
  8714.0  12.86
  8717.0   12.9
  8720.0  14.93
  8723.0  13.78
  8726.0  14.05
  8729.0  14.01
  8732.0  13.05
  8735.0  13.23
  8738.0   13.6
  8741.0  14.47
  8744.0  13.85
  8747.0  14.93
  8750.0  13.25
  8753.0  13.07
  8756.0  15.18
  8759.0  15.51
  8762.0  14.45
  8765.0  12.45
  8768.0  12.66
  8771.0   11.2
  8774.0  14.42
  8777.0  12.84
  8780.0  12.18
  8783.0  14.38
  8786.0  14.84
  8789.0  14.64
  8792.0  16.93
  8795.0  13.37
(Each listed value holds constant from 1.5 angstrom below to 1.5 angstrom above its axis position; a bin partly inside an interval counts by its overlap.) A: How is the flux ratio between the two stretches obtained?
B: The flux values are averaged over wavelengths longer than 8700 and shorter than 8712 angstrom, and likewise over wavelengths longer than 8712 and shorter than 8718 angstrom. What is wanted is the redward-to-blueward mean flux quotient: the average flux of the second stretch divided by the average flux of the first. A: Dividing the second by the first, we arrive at 0.95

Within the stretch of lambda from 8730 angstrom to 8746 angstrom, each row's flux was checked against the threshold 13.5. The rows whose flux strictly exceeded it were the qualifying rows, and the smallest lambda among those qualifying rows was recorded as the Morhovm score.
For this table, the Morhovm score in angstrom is 8738.0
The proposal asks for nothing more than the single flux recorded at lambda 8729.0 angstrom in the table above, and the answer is 14.01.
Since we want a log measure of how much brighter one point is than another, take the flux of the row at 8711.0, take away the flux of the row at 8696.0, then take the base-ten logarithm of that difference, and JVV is 0.26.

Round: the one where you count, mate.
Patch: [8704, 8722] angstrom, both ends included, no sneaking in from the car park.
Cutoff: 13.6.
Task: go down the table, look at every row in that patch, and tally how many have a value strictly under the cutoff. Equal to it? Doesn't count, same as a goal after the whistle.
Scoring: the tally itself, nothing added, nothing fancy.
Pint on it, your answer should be 4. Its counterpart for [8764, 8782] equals 5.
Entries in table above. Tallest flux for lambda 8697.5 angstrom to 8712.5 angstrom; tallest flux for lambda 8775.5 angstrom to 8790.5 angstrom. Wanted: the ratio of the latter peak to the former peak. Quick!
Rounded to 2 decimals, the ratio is 0.99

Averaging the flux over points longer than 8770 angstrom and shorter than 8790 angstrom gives 13.5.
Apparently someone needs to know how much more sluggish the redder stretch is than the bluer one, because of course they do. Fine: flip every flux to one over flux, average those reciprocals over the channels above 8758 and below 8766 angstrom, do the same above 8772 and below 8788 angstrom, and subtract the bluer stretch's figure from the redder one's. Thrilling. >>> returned 0.002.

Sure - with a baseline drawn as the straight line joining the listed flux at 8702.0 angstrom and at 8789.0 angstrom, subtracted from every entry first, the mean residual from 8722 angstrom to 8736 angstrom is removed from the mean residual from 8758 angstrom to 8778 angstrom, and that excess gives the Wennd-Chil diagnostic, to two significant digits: -1.0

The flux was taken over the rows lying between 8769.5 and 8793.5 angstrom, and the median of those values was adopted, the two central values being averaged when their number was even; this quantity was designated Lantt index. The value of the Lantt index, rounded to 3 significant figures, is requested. 14.4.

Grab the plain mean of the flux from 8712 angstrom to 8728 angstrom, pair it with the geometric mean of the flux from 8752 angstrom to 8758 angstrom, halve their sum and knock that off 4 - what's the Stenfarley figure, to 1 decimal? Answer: -9.9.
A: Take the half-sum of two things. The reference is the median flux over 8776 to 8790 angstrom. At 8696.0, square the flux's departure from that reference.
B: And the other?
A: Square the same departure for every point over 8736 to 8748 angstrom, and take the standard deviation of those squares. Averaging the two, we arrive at 4.5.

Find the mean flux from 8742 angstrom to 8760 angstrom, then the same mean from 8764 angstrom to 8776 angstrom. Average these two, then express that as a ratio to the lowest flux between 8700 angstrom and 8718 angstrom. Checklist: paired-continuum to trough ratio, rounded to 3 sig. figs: 1.05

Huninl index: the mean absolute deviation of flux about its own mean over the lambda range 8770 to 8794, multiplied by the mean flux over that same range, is 19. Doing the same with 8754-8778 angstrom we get 18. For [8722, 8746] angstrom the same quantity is 5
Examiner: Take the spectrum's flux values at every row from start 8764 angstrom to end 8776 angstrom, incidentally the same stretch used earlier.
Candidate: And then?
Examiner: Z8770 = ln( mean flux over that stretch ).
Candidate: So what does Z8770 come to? 2.54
